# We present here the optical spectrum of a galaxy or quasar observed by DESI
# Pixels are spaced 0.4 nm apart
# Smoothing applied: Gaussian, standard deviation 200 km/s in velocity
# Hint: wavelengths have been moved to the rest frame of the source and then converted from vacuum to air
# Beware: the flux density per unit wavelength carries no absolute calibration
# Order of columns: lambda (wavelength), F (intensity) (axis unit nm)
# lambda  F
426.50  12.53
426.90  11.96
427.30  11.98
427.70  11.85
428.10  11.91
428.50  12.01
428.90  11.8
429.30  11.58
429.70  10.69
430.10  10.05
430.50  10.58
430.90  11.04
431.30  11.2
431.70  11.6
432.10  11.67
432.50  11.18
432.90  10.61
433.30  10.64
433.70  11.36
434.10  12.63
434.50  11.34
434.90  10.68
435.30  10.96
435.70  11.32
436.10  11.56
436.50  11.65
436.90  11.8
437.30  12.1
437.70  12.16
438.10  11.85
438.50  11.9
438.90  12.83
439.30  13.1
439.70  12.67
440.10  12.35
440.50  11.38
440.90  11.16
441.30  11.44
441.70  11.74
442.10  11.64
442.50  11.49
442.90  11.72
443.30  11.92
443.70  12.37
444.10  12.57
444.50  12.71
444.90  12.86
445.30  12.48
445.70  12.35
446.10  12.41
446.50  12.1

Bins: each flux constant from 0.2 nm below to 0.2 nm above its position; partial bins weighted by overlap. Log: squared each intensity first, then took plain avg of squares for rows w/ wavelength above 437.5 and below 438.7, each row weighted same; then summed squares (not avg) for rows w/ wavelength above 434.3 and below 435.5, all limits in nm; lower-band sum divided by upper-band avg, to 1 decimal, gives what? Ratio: 2.5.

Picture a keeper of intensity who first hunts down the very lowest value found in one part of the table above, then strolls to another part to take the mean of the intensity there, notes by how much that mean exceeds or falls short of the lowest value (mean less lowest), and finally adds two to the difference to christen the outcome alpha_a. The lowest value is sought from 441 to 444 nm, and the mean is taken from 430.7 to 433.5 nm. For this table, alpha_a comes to 1.69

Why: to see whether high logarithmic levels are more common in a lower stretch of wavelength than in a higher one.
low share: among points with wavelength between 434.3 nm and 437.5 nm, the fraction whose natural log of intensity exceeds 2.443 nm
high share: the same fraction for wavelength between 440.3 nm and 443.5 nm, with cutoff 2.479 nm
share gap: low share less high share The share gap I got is 0.50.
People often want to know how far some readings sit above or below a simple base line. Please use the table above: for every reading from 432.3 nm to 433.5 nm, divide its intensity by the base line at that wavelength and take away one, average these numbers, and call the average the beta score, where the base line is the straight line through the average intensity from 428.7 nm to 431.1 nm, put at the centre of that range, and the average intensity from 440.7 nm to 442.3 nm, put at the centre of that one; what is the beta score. -0.026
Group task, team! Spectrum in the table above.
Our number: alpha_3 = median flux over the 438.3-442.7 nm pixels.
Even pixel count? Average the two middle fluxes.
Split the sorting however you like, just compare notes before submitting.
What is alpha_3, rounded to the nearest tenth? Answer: 11.7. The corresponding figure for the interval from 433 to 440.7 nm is 11.8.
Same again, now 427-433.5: 11.4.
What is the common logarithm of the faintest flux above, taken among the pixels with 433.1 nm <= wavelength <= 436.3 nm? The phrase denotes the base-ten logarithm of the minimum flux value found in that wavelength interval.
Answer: 1.03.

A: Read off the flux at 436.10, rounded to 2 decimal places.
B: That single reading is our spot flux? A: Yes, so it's 11.56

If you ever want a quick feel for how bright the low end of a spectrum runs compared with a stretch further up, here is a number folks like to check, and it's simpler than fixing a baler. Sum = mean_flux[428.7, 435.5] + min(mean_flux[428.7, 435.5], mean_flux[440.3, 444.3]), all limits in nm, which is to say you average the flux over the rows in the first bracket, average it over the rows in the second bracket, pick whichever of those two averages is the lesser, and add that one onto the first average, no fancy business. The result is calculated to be 22.3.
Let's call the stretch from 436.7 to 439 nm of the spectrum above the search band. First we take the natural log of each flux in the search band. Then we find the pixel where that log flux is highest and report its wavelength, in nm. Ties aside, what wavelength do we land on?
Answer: 438.90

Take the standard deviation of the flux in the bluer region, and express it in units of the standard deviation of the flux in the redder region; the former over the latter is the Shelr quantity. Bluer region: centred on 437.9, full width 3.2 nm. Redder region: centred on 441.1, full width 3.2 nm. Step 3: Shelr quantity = 1.0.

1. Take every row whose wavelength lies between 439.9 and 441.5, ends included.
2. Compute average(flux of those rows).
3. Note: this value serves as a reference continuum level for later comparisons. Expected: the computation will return 11.6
